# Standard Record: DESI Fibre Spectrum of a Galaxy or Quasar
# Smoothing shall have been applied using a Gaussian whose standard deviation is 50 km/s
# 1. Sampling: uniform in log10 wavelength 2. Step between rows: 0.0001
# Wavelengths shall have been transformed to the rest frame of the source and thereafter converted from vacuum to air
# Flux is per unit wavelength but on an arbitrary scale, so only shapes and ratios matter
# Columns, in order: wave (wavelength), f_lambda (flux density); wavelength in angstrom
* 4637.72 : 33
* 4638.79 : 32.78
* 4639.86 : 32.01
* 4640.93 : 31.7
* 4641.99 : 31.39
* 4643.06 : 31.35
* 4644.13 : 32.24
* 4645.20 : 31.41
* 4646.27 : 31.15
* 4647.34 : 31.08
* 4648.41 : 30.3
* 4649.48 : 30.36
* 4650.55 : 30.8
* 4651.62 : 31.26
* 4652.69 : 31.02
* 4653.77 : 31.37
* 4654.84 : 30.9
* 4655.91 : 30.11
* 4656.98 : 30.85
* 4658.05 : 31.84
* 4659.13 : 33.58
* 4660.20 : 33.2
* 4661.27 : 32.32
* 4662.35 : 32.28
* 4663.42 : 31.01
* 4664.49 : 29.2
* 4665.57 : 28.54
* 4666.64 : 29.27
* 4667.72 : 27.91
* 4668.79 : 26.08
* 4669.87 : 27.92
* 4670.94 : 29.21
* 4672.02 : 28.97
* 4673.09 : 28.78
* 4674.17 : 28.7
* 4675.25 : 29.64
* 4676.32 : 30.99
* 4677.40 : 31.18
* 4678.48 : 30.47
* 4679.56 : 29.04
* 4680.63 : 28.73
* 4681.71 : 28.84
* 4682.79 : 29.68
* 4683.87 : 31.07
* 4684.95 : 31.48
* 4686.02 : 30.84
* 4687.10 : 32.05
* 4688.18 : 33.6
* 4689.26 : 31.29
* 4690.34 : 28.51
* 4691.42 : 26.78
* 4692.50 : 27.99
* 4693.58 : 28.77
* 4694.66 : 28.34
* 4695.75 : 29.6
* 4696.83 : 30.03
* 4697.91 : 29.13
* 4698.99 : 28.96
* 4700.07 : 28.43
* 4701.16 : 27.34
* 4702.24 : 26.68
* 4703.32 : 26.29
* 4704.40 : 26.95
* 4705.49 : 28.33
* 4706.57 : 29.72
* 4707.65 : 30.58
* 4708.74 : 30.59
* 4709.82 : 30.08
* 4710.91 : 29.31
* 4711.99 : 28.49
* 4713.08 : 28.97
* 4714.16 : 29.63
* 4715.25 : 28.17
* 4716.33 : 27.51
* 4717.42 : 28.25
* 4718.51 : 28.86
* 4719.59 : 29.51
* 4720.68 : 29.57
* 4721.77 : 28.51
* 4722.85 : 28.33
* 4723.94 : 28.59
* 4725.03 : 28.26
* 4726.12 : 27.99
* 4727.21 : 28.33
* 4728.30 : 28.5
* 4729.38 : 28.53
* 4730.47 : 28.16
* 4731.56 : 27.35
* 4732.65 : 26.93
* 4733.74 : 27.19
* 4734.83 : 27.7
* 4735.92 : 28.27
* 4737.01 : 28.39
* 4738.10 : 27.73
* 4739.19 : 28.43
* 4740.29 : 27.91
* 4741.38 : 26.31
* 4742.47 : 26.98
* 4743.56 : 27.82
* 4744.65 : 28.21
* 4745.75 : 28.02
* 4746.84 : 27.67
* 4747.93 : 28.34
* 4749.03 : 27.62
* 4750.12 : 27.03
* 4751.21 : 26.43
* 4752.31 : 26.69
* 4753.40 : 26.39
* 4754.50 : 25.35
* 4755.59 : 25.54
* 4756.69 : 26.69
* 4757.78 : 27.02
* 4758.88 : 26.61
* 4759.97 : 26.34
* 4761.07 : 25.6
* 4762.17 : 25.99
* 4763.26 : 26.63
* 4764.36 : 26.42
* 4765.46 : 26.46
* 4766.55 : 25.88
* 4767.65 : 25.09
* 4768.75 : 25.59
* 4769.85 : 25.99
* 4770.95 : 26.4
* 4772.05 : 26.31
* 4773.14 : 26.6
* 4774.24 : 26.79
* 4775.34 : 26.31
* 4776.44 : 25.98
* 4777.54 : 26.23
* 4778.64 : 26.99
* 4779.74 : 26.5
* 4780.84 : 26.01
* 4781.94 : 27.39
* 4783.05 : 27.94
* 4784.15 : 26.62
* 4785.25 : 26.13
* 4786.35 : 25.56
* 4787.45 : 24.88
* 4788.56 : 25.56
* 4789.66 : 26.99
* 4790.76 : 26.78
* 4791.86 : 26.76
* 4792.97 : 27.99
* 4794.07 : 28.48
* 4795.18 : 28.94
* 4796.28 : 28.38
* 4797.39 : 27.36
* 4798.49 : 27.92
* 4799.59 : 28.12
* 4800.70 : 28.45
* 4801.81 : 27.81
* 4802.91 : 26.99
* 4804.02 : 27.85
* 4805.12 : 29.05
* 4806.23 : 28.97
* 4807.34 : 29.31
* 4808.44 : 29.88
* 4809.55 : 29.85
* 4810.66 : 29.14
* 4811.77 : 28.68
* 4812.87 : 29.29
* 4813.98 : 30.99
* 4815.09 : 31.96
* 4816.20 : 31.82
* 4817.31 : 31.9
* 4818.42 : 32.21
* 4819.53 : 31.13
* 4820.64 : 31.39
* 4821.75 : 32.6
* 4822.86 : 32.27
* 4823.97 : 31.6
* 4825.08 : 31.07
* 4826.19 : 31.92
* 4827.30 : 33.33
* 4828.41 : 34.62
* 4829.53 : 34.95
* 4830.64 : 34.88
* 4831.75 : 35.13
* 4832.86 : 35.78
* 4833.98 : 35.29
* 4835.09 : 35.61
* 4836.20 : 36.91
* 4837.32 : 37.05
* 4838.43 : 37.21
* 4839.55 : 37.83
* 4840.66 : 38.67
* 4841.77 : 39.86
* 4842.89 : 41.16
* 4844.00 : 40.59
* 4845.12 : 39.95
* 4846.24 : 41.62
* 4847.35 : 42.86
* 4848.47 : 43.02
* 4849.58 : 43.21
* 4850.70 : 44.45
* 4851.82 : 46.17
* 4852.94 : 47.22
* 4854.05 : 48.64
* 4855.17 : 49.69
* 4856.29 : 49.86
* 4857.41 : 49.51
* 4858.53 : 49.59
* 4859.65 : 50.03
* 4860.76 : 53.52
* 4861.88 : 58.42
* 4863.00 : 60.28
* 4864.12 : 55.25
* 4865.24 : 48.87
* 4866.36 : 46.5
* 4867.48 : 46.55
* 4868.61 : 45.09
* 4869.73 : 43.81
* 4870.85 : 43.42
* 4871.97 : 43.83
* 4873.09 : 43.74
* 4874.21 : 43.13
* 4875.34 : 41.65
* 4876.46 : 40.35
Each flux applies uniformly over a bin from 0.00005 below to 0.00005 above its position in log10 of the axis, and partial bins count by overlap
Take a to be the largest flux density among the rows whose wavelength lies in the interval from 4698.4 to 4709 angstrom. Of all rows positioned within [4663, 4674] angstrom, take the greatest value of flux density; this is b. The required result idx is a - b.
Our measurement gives 0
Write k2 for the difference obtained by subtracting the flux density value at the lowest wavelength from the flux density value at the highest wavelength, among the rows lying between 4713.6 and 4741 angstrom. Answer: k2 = -2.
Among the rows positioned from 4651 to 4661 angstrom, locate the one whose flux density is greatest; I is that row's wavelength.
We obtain 4659.13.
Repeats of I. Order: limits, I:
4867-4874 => 4867.48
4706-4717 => 4708.74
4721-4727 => 4723.94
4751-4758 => 4757.78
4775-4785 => 4783.05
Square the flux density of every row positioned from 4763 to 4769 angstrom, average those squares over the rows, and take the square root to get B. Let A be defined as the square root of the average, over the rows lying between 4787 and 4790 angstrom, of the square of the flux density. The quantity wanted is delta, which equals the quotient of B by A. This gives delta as 1.01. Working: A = 25.8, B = 26.0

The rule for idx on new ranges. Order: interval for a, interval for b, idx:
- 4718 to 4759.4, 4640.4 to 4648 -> -3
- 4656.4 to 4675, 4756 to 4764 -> 7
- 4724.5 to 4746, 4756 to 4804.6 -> 0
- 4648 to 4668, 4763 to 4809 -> 4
